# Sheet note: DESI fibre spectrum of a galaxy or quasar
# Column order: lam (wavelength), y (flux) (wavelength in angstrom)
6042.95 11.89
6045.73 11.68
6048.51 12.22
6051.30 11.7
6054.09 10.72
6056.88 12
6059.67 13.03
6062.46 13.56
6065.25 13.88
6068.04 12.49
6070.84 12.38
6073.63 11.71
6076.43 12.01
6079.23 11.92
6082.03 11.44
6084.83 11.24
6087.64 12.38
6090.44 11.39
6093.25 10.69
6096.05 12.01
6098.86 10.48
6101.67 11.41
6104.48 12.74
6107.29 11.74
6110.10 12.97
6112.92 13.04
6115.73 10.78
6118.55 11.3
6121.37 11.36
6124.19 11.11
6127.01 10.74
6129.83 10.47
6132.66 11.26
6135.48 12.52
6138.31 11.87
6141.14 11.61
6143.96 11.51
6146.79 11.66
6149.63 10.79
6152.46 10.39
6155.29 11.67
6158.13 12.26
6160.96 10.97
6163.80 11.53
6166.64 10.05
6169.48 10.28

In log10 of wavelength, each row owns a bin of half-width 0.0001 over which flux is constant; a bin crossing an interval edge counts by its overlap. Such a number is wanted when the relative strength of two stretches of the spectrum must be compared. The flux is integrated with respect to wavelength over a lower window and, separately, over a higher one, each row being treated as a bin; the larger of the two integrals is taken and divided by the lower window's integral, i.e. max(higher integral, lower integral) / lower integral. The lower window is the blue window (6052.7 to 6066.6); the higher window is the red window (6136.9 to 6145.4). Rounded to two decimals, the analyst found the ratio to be 1.00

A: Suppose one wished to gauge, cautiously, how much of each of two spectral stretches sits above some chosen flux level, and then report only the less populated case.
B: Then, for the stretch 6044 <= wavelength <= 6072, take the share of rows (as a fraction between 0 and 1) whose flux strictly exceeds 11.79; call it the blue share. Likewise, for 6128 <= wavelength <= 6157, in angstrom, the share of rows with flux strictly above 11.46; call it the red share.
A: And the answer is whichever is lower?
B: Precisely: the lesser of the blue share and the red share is 0.60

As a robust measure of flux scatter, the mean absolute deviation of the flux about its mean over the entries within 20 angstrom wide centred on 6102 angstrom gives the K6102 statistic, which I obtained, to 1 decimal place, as 0.7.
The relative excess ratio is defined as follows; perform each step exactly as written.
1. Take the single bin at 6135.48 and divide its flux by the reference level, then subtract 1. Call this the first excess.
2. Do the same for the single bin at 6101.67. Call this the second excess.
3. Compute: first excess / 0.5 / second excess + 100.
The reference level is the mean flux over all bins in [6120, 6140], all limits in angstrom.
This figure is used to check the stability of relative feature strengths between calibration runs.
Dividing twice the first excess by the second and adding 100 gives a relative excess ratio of 131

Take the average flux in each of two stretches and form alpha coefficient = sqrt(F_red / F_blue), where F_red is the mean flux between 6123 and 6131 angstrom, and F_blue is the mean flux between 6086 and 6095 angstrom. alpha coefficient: 0.968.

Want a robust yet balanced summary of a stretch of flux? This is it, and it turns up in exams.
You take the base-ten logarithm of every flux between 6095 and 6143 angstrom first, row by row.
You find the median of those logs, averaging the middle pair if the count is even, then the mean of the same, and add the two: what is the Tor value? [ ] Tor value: 2.121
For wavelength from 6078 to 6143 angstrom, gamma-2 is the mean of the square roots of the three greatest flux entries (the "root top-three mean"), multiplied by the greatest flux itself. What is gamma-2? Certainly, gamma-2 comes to 46.9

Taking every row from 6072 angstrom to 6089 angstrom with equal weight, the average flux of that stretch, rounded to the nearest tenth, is 11.8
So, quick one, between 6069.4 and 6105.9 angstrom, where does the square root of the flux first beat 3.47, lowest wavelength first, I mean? 6070.84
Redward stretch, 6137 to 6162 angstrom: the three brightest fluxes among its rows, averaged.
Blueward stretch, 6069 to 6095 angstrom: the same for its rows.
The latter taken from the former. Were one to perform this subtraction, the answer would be -0.32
